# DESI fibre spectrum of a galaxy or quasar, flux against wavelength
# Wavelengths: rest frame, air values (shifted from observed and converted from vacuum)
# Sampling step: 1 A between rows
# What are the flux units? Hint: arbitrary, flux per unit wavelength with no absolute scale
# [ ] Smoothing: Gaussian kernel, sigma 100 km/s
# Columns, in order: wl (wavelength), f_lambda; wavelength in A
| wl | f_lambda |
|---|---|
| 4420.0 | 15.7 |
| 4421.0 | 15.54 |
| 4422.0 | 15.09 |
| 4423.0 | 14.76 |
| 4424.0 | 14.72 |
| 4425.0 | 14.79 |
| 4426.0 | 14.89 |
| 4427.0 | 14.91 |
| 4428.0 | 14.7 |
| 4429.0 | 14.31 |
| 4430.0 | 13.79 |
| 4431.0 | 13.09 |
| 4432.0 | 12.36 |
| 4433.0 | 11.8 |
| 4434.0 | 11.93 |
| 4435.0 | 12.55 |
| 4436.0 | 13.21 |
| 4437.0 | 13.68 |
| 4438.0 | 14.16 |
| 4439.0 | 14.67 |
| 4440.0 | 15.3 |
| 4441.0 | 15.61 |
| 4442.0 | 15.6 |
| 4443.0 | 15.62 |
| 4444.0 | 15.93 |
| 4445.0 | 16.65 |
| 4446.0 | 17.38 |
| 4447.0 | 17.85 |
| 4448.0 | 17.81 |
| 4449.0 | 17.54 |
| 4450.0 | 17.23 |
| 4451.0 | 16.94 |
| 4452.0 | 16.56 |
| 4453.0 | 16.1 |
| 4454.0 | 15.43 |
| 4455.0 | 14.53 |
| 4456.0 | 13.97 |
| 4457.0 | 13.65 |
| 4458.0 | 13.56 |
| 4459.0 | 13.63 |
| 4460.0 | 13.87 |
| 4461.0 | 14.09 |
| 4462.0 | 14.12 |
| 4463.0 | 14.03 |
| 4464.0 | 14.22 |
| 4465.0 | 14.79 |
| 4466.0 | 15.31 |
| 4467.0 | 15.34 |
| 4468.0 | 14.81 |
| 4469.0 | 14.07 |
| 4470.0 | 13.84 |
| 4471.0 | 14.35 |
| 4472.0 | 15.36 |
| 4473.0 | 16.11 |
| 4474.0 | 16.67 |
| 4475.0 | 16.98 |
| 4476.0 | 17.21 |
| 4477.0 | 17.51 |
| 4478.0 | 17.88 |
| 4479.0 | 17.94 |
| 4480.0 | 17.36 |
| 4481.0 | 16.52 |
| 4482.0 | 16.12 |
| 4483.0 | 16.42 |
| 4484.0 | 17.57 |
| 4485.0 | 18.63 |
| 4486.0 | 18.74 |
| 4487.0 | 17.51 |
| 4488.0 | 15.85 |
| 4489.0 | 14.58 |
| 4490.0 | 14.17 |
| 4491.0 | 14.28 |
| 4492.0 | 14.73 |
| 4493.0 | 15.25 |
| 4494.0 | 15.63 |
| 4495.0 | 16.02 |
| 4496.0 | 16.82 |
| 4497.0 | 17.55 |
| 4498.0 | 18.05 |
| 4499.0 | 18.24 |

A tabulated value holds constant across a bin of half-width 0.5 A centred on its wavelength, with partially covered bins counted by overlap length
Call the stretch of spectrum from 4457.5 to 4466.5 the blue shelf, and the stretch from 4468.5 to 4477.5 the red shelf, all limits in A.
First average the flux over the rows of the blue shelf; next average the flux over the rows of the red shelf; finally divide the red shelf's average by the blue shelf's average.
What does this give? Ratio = 1.11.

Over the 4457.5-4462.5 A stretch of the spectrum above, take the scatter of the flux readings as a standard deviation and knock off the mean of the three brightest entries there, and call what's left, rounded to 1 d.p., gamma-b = -13.8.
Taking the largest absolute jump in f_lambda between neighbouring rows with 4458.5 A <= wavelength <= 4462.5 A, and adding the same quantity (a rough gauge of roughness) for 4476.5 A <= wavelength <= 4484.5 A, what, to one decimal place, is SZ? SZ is 1.4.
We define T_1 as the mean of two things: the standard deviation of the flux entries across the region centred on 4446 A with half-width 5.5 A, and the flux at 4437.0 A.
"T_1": 7.3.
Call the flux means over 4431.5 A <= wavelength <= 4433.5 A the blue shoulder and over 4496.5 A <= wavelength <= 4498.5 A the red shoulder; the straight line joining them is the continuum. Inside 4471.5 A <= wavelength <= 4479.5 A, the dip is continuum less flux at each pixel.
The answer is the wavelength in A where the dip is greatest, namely 4472.0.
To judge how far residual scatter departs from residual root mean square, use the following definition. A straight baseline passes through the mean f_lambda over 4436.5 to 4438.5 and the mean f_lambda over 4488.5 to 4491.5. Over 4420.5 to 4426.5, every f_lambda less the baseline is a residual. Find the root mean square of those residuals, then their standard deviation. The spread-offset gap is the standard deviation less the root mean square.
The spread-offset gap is -0.9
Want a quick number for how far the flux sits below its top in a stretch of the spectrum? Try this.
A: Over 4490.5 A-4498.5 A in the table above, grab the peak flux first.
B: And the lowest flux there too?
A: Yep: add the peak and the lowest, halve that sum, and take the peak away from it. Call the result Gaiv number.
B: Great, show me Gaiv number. -1.9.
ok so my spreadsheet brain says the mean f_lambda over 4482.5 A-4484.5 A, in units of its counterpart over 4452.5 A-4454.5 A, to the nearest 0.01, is 1.08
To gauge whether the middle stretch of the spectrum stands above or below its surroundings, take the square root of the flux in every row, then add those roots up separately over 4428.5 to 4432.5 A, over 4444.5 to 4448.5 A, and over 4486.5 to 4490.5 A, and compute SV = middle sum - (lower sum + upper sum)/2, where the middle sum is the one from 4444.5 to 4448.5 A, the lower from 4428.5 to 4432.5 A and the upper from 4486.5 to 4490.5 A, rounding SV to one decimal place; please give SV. 1.5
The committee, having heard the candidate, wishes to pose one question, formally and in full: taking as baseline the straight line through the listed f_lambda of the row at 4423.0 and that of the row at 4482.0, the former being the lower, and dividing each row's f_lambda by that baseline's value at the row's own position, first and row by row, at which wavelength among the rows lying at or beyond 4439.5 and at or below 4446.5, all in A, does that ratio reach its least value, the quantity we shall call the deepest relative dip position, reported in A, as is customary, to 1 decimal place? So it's 4440.0 A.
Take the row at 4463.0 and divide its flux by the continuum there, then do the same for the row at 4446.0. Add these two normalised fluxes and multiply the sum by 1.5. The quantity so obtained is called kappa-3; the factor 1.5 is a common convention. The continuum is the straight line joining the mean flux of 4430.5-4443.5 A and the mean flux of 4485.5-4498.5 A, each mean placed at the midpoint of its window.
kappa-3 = 3.25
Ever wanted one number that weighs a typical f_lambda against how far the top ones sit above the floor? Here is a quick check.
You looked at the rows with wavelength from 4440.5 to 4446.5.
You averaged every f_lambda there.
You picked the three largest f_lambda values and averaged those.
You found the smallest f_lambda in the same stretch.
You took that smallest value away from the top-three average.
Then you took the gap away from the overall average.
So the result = 15.1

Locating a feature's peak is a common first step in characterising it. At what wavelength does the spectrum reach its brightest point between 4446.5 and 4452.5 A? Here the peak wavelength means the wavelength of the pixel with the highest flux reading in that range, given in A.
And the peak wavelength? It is 4447.0 A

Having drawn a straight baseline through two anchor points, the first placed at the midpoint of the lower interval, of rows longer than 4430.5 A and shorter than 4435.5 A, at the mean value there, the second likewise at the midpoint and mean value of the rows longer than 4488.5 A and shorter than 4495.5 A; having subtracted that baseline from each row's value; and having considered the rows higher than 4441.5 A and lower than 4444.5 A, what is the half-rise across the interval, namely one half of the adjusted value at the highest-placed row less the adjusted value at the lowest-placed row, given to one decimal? 0.1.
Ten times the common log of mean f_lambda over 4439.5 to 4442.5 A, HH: 11.9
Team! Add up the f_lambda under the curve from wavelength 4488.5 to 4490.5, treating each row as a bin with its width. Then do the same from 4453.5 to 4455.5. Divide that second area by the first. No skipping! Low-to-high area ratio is 1.04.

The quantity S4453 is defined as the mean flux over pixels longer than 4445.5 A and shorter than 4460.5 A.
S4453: 15.7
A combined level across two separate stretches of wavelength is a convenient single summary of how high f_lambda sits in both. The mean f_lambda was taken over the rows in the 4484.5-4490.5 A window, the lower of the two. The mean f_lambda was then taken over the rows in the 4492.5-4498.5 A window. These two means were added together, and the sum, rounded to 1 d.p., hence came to 33.1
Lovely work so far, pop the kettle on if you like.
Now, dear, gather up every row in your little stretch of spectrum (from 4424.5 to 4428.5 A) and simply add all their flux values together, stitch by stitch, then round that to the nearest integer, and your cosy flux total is 59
